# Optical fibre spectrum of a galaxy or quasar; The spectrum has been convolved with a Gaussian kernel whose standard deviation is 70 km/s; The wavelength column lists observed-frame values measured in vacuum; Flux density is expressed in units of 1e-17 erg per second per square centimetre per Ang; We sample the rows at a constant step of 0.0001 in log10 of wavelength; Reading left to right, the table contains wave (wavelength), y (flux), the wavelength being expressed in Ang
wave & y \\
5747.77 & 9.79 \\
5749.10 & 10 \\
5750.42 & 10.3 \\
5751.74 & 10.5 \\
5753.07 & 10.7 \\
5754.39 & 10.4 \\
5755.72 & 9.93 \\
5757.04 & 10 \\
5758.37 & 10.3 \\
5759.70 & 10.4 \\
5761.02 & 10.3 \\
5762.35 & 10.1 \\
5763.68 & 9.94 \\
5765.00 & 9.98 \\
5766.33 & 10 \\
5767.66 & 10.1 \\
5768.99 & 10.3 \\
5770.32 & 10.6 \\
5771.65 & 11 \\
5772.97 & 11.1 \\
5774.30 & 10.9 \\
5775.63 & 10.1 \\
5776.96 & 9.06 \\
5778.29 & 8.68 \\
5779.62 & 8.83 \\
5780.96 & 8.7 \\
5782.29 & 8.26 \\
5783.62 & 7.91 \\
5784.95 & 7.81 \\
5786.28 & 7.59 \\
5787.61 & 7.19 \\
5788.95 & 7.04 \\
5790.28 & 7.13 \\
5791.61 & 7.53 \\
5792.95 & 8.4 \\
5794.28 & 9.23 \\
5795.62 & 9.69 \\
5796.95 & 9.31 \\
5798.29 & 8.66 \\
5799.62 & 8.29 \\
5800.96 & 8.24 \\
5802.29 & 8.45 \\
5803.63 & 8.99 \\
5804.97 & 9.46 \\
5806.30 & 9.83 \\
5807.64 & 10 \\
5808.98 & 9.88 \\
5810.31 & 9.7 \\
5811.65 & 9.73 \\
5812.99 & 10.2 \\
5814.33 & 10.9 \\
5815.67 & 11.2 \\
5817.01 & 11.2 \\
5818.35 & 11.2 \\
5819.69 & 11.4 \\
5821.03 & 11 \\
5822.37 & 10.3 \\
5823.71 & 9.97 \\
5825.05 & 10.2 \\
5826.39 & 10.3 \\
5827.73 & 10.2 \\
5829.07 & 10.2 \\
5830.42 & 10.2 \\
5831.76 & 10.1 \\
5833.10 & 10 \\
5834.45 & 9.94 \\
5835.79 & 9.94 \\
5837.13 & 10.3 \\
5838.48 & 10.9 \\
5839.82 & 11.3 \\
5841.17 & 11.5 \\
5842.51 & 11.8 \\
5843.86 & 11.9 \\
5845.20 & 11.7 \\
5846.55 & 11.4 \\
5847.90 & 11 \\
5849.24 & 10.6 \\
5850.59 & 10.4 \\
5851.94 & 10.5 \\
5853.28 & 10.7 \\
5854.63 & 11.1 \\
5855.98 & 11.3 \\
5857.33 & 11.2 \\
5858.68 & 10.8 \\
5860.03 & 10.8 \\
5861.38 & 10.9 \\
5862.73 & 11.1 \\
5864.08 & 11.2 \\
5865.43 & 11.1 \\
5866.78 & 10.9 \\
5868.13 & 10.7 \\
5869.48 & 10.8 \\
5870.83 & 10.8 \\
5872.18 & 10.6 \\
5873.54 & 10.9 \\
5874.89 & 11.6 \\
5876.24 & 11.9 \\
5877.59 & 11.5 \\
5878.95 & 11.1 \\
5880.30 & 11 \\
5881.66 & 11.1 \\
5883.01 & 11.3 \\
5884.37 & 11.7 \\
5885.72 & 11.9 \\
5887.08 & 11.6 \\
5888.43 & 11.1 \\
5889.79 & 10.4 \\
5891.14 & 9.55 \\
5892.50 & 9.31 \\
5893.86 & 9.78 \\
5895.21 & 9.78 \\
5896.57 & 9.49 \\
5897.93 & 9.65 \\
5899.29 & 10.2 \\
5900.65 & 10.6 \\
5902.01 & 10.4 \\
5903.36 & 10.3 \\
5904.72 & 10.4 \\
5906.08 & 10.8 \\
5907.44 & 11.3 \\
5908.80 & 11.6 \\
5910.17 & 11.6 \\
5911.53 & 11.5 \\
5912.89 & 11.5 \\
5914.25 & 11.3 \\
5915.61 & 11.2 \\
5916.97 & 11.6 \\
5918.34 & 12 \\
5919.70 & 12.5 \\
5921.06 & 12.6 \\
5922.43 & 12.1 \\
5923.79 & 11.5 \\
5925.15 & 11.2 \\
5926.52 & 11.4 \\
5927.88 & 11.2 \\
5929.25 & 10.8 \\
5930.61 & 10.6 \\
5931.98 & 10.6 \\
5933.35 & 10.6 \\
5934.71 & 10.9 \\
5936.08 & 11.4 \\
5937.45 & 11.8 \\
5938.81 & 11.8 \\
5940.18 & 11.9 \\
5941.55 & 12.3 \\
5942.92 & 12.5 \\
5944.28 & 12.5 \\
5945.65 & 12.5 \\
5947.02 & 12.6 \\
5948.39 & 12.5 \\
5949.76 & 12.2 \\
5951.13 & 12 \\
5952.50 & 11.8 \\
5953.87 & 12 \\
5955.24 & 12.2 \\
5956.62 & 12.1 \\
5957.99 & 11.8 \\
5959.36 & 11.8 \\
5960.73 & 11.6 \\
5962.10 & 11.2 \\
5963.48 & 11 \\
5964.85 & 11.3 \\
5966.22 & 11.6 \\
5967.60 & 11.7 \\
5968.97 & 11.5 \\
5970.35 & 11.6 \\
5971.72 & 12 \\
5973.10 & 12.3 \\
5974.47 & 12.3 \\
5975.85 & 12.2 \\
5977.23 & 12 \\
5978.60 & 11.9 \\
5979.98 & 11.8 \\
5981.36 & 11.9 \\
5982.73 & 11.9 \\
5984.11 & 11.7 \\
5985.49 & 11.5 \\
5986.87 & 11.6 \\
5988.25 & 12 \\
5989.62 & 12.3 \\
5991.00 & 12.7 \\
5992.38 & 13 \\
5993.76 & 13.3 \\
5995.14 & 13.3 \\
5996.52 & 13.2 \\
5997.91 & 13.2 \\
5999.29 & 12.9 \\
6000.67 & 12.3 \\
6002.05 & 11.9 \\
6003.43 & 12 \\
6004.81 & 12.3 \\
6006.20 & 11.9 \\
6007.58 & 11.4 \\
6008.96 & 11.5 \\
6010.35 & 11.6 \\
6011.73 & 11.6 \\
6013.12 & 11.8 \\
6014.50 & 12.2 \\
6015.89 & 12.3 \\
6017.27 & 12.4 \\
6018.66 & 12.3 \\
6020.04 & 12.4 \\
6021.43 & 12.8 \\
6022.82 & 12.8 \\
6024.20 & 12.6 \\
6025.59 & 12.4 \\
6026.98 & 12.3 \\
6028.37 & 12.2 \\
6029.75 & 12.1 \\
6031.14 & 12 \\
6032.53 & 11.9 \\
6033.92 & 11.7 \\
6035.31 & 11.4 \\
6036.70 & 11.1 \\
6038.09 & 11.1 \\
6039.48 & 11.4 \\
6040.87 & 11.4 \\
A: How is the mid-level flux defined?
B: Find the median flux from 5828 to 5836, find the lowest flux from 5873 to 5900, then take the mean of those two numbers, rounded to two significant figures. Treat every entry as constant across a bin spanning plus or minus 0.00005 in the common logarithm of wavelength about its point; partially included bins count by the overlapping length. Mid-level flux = 9.7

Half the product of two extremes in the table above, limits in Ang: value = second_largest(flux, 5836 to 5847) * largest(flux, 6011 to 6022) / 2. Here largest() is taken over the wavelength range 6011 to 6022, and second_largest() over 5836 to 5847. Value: 76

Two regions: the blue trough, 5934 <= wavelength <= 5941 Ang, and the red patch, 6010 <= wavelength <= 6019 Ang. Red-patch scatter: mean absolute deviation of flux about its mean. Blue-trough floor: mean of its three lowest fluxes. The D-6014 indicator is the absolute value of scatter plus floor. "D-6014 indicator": 11.68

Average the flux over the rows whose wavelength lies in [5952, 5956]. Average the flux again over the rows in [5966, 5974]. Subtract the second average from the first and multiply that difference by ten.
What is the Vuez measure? 2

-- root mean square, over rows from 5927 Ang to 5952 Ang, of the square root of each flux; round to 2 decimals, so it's 3.42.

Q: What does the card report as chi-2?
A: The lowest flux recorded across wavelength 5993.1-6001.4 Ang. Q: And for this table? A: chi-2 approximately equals 12.3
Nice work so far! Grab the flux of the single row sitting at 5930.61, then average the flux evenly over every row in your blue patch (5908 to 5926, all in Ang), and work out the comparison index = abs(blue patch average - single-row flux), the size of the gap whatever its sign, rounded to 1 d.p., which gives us 1.1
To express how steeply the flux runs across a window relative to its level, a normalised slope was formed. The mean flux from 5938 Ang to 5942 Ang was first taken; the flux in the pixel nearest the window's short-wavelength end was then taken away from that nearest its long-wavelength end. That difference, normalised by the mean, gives 0.04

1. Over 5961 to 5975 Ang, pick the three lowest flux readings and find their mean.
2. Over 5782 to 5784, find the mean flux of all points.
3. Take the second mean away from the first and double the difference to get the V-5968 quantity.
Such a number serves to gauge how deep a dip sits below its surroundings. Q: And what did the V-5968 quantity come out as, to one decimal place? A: 6.2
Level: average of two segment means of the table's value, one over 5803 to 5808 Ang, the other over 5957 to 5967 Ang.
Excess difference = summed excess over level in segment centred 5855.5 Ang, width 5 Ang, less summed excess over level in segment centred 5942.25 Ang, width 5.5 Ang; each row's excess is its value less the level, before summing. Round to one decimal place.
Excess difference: -4.9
